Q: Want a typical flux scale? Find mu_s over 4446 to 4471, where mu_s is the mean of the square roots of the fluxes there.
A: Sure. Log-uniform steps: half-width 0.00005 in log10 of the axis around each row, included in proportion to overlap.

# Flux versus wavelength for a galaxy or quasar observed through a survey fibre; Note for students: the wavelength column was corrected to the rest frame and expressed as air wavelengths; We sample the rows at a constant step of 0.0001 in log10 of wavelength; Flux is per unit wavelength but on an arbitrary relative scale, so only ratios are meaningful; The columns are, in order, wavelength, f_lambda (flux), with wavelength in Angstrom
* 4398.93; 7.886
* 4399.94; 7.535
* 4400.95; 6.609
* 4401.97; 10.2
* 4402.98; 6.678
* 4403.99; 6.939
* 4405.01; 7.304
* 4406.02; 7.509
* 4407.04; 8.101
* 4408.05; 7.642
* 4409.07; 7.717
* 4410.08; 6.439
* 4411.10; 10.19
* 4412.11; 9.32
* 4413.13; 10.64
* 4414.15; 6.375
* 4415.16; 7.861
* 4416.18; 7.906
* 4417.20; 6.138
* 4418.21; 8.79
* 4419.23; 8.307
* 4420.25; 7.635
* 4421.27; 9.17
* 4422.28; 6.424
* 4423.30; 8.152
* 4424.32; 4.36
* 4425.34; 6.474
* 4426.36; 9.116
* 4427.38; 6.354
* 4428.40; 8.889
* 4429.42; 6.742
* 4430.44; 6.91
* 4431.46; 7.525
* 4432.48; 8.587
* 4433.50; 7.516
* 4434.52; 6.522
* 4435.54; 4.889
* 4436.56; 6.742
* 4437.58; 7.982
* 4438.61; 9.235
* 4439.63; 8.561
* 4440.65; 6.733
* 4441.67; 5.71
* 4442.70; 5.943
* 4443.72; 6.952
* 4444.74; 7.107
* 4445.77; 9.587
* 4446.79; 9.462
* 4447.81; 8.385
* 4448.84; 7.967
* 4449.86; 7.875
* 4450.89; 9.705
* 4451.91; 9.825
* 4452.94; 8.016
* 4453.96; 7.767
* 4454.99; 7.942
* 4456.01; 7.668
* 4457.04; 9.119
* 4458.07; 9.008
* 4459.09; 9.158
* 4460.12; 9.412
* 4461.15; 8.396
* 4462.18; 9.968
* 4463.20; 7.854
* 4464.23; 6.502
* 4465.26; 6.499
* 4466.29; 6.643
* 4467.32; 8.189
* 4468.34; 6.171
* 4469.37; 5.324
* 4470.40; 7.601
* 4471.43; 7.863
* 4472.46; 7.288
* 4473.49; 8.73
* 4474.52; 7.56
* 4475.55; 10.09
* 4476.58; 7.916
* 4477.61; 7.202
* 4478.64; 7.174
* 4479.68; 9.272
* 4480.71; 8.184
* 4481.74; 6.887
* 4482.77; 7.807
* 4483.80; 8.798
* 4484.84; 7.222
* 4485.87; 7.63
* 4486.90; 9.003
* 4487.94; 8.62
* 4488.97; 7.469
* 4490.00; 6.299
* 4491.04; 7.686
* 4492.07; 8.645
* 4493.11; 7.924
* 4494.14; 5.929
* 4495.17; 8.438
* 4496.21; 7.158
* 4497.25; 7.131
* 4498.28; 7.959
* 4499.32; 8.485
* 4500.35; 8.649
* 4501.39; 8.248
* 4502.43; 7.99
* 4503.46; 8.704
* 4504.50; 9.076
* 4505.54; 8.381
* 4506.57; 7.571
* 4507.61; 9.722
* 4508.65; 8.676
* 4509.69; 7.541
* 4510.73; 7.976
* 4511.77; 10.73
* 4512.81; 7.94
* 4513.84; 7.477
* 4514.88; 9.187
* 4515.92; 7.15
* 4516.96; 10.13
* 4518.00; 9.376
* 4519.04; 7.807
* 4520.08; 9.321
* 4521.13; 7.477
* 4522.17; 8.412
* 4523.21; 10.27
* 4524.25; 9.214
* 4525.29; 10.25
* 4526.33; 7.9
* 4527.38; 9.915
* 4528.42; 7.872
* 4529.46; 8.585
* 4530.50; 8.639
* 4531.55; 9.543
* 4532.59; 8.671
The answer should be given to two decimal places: 2.84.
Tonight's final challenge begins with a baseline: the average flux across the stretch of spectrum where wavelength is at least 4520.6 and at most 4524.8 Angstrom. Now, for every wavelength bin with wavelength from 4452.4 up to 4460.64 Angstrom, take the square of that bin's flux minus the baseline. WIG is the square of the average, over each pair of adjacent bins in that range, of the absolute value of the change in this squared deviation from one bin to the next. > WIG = 0.2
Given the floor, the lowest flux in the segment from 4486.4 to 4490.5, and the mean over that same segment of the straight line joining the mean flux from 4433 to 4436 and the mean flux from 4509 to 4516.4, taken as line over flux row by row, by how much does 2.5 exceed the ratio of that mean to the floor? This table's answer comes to 2.34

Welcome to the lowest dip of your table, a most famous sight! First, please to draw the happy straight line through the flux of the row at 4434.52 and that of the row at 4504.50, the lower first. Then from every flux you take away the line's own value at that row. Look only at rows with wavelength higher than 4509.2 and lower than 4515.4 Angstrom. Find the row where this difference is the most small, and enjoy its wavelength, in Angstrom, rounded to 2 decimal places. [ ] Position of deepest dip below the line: 4513.84 Angstrom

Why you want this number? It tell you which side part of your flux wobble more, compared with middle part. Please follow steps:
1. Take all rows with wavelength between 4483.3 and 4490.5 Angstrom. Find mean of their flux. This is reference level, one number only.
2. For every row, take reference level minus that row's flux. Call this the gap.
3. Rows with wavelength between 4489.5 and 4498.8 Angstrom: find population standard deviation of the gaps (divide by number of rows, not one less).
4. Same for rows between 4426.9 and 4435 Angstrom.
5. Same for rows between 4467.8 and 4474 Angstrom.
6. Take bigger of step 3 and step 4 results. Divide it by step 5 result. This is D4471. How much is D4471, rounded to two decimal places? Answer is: 0.79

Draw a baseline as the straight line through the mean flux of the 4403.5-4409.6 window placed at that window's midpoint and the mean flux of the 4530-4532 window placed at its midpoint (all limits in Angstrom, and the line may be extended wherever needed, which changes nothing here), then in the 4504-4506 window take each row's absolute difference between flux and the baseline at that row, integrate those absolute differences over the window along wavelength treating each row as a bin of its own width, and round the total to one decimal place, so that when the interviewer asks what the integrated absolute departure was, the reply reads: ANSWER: 0.7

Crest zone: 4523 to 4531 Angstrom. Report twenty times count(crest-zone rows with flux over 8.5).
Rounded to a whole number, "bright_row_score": 120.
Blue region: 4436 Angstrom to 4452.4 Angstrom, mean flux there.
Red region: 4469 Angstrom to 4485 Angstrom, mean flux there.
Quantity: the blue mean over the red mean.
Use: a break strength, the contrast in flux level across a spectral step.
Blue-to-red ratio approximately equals 1.02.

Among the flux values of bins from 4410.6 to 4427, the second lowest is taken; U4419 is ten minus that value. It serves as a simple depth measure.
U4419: 3.9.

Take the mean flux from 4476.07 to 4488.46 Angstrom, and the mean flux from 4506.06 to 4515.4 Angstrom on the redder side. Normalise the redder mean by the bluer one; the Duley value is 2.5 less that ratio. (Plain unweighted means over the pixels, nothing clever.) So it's 1.43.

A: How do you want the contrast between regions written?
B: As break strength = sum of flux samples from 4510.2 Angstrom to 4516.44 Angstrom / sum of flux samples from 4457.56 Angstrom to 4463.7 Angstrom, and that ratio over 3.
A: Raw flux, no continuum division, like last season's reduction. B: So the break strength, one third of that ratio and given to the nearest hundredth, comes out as 0.31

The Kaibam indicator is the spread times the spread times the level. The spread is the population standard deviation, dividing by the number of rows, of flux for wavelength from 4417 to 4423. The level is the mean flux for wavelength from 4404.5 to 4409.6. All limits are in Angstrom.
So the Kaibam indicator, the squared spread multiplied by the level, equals 9.9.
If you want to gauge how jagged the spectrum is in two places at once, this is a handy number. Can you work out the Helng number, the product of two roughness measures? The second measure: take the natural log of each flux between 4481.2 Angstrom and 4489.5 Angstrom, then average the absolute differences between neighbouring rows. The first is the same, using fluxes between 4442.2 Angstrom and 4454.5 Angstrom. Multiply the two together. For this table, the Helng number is 0.012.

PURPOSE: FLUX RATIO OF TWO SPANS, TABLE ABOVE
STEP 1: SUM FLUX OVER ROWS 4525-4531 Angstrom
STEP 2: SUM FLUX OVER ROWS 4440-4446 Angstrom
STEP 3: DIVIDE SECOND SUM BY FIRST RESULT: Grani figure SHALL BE 0.79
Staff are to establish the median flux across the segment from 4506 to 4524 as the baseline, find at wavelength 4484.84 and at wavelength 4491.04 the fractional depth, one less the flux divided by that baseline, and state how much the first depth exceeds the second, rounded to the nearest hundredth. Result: 0.06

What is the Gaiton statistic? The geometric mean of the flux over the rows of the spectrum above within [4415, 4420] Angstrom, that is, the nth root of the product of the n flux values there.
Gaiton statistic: 7.7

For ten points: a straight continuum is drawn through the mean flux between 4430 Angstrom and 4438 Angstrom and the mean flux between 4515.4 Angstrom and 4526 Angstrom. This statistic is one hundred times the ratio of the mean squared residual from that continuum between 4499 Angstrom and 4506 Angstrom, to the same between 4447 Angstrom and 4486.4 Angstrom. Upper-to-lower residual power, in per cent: 7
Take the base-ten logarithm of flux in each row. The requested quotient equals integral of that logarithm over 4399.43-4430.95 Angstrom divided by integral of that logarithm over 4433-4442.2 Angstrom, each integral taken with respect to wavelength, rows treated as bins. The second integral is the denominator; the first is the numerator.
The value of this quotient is 3.6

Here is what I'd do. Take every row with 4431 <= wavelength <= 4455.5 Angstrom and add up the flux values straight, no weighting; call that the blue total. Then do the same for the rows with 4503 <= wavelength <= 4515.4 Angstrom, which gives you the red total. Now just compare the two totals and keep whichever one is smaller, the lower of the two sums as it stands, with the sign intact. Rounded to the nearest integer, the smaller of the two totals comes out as 103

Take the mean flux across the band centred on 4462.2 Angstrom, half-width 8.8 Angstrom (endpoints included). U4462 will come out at 7.8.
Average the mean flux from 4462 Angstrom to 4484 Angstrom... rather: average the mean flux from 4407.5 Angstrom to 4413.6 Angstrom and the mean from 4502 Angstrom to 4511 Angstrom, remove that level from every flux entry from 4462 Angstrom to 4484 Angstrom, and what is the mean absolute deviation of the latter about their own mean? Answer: 0.90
